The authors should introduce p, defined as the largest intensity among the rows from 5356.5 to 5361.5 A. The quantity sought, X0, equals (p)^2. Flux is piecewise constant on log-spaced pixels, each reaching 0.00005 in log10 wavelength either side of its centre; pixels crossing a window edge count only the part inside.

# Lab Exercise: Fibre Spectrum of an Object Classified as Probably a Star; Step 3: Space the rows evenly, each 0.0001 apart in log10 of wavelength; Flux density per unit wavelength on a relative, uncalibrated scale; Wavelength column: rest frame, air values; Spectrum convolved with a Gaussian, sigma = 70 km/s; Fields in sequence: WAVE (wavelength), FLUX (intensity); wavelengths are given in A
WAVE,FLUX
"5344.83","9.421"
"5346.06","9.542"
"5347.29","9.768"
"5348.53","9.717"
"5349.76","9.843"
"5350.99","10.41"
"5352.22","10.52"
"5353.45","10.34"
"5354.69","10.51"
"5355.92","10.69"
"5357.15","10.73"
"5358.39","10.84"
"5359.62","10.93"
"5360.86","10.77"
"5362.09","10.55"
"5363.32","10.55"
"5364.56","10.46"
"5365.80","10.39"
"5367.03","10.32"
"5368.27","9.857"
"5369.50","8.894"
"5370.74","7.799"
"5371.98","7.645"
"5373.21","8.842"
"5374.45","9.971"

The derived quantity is 119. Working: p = 10.93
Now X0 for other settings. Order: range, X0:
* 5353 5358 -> 115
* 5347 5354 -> 111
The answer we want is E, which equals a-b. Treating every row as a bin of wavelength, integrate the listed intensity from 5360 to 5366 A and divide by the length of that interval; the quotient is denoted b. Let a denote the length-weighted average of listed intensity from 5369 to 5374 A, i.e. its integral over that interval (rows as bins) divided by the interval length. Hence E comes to -2.2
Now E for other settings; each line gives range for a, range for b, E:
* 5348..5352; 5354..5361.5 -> -0.7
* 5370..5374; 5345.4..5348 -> -1.4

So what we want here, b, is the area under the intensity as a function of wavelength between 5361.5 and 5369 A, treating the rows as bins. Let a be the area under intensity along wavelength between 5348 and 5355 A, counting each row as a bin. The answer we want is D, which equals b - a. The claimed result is 6.0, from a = 71.5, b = 77.5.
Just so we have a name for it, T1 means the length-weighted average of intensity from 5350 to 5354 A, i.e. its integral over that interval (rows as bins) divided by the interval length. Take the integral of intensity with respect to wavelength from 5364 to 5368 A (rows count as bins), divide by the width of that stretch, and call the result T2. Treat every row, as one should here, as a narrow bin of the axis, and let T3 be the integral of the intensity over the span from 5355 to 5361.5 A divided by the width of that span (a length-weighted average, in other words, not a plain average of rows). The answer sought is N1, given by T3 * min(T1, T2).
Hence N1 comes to 111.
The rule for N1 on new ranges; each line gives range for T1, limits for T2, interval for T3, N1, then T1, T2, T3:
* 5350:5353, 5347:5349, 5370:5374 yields 79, 10.4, 9.7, 8.2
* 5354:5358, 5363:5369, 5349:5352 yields 105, 10.6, 10.3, 10.2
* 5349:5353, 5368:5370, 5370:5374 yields 77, 10.3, 9.3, 8.2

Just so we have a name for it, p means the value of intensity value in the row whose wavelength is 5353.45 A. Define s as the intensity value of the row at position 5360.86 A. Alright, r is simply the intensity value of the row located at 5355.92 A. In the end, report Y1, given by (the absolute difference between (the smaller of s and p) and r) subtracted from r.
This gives 10.3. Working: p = 10.34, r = 10.69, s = 10.77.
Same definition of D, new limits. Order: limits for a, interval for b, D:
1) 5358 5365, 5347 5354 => -4.0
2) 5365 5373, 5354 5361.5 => 7.2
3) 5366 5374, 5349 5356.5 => 5.8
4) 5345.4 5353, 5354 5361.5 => 4.7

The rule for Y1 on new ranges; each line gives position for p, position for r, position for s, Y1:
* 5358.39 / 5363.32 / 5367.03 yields 10.3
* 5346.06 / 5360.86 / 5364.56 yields 9.5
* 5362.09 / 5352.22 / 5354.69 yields 10.5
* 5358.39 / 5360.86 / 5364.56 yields 10.5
